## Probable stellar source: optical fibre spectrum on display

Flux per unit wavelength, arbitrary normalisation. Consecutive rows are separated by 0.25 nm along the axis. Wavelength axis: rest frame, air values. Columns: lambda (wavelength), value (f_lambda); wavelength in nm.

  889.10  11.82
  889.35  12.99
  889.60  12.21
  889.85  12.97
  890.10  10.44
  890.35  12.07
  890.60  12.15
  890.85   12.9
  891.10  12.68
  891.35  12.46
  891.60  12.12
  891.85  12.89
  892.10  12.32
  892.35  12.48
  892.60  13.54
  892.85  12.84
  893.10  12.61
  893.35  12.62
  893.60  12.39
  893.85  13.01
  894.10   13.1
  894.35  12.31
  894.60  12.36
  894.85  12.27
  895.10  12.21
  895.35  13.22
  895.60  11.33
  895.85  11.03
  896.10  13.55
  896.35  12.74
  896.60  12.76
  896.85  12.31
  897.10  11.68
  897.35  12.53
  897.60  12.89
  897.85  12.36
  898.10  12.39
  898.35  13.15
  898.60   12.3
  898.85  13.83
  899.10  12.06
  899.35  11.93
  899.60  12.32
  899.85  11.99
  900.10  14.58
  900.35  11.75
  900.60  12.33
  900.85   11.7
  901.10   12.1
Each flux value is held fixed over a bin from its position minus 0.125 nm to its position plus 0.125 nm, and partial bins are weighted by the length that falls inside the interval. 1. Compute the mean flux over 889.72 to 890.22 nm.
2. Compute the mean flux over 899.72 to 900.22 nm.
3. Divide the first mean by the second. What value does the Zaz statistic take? 0.88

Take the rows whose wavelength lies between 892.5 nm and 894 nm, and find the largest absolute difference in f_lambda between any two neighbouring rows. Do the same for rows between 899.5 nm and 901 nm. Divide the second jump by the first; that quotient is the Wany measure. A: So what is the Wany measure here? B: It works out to 4.0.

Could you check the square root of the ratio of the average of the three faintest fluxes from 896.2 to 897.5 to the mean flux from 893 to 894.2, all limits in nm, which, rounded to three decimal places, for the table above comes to 0.977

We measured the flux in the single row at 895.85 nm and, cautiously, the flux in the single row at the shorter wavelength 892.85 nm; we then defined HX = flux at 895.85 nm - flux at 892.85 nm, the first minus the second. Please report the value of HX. -1.8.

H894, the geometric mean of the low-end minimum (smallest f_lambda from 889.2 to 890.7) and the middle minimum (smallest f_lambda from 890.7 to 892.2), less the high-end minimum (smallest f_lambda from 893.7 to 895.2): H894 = -1.0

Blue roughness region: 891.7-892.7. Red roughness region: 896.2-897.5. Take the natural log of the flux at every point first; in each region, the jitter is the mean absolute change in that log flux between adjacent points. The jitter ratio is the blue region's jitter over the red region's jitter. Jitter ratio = 1.2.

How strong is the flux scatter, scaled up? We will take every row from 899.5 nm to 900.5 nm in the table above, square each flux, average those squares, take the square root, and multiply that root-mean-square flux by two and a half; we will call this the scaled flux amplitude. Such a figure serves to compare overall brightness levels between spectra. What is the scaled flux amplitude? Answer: 31.8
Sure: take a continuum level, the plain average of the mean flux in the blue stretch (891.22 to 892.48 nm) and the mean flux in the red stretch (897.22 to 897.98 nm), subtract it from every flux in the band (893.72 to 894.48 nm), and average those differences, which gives 0.28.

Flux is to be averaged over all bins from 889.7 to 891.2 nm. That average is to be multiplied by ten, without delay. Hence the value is 122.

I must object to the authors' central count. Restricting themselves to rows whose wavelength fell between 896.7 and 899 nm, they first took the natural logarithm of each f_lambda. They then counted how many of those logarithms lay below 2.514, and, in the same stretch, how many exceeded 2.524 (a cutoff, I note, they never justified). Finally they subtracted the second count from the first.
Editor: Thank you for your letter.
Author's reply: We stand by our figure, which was -1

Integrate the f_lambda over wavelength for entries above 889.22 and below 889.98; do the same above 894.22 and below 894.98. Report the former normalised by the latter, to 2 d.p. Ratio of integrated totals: 1.03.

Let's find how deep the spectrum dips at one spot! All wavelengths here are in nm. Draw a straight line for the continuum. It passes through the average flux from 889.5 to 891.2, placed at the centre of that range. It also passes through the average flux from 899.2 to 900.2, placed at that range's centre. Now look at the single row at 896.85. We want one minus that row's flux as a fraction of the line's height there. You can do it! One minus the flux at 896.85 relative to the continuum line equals 0.02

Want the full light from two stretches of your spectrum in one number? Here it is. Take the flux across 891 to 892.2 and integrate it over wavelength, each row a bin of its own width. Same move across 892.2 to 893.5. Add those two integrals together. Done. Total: 31.6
